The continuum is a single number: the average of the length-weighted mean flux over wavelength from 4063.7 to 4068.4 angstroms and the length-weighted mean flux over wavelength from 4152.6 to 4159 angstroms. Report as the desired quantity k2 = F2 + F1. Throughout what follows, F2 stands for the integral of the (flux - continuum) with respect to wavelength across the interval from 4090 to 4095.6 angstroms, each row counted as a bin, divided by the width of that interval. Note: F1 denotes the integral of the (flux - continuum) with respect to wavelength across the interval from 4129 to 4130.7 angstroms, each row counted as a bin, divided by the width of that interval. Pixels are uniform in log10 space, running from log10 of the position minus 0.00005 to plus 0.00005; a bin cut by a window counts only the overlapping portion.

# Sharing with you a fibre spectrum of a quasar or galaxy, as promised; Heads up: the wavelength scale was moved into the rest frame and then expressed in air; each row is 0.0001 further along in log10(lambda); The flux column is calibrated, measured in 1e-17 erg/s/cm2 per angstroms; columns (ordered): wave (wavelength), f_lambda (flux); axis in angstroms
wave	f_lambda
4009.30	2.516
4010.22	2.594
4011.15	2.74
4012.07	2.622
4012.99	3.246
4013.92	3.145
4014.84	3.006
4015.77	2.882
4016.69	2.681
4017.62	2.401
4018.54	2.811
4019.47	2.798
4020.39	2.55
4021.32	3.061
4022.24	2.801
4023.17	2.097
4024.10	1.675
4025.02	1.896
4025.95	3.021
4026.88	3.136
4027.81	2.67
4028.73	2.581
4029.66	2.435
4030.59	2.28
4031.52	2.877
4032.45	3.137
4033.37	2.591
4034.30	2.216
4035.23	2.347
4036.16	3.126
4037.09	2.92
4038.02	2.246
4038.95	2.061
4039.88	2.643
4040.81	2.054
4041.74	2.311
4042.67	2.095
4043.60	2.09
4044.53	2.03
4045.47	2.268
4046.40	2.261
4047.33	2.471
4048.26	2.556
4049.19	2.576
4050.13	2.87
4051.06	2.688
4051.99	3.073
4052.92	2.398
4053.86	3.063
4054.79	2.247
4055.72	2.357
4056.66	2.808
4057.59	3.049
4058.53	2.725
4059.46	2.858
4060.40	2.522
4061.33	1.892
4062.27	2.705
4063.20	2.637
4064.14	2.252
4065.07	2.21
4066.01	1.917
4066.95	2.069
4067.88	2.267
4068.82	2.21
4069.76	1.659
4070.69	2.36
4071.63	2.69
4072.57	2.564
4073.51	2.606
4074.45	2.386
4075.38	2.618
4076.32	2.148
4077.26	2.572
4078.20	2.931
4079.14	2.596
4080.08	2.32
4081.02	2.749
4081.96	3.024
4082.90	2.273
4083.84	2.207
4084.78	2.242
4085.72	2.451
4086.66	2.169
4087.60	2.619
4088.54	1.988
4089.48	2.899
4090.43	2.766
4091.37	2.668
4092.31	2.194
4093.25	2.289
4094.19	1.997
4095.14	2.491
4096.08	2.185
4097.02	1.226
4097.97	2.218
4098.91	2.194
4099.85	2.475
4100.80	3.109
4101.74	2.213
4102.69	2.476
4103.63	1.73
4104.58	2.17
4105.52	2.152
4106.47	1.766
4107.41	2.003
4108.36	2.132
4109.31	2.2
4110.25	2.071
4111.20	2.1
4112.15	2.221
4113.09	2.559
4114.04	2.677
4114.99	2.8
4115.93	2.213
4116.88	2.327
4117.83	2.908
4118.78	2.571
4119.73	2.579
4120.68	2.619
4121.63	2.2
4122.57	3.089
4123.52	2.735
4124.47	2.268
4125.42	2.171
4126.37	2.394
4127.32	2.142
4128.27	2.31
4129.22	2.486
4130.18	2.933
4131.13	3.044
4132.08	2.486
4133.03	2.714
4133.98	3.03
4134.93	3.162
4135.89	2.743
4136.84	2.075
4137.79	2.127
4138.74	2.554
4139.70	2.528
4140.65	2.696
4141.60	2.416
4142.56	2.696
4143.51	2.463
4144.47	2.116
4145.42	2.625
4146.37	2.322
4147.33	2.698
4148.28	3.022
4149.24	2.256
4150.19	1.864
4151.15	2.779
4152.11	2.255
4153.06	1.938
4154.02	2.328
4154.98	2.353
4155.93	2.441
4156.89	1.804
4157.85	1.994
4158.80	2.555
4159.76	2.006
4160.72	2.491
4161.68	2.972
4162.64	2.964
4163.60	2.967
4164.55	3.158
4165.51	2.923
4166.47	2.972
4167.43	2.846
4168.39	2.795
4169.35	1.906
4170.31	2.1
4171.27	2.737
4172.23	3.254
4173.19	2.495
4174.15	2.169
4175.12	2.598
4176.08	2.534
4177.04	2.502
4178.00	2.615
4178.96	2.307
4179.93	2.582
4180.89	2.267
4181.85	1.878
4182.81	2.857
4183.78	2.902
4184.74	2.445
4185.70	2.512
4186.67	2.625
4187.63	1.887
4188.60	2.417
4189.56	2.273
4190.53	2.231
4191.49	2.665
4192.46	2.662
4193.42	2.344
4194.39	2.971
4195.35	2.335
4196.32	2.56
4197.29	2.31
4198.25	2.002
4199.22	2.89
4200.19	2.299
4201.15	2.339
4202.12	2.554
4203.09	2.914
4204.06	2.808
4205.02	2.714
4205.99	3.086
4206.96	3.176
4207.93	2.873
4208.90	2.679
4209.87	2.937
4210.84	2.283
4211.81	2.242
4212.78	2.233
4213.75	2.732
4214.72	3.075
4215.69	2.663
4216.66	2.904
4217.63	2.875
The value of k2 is 0.82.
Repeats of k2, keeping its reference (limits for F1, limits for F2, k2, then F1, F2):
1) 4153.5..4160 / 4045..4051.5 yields 0.41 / 0.05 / 0.36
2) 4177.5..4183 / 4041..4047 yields 0.24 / 0.23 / 0.01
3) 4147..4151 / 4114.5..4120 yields 0.71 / 0.31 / 0.40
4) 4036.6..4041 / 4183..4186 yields 0.73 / 0.24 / 0.48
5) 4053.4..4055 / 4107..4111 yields 0.49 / 0.55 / -0.06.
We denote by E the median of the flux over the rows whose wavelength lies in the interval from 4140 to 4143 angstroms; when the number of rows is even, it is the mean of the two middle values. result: 2.70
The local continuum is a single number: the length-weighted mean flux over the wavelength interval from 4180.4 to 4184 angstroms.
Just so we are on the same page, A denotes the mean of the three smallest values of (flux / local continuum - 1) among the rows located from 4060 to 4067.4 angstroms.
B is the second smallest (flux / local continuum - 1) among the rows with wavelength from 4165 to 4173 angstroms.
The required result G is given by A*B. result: 0.028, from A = -0.20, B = -0.14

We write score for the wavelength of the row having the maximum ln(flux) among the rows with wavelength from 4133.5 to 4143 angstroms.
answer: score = 4134.93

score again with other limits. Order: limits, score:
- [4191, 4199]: 4194.39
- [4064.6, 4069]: 4067.88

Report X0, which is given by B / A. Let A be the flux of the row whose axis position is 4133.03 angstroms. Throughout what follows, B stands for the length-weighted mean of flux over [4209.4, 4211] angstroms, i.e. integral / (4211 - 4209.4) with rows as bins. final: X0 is 0.98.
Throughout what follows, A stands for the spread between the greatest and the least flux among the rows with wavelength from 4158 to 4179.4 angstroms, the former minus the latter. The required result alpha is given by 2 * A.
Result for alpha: 2.70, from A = 1.3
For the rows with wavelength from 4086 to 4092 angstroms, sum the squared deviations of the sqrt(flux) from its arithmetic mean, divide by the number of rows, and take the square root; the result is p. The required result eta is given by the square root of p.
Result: 0.325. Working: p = 0.105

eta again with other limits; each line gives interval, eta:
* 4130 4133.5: 0.254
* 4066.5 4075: 0.318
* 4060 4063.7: 0.328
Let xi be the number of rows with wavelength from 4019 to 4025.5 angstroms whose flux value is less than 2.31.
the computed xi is 3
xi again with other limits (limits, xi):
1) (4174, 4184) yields 4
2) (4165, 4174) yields 2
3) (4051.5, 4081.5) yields 10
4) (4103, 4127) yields 14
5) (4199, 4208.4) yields 1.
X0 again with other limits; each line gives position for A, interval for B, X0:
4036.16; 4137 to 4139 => 0.73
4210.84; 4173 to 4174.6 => 1.01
